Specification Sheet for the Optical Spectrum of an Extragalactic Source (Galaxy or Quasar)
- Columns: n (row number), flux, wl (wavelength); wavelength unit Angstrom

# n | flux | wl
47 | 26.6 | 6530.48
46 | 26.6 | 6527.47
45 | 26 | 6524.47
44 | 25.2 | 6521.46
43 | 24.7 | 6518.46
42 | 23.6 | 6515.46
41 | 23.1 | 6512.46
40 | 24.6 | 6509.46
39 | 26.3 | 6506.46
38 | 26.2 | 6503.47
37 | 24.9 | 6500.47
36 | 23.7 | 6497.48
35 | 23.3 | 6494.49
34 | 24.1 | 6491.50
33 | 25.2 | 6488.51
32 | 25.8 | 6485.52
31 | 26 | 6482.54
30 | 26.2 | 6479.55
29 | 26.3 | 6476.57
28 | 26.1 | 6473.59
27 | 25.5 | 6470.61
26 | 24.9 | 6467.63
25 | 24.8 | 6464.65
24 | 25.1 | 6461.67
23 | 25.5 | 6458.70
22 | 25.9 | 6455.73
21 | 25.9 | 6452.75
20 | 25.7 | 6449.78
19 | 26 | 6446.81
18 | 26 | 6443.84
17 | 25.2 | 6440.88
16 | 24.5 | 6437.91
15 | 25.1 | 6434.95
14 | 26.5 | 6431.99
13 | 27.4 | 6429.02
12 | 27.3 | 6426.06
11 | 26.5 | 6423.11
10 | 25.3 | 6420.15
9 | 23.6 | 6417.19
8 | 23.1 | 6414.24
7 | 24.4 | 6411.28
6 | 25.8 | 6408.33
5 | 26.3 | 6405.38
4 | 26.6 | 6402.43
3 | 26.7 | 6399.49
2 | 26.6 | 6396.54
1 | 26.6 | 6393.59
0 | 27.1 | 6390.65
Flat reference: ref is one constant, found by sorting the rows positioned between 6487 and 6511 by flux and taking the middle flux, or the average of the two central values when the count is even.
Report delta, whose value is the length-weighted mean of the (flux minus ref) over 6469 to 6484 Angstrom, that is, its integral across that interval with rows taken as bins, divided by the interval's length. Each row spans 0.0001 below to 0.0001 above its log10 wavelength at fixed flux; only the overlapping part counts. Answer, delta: 1.3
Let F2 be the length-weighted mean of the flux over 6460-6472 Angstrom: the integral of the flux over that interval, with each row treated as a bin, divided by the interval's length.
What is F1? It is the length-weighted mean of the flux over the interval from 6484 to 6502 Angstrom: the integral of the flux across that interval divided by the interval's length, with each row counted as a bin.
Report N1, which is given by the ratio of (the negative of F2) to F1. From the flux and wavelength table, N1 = -1.023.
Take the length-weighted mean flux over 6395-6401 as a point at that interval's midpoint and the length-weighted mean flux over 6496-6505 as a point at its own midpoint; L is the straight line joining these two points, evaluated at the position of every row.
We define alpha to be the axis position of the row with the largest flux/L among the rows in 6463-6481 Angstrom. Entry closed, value 6476.57 Angstrom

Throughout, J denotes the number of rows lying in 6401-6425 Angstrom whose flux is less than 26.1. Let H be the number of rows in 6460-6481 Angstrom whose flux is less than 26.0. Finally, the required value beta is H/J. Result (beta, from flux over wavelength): 0.80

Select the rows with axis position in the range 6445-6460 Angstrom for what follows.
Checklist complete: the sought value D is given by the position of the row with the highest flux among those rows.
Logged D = 6446.81 Angstrom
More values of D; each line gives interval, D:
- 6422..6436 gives 6429.02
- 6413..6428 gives 6426.06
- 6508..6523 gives 6521.46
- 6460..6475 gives 6473.59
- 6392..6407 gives 6399.49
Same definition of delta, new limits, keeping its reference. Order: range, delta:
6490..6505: -0.3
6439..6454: 1.0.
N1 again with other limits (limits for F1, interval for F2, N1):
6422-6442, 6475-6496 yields -0.969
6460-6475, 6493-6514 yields -0.973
